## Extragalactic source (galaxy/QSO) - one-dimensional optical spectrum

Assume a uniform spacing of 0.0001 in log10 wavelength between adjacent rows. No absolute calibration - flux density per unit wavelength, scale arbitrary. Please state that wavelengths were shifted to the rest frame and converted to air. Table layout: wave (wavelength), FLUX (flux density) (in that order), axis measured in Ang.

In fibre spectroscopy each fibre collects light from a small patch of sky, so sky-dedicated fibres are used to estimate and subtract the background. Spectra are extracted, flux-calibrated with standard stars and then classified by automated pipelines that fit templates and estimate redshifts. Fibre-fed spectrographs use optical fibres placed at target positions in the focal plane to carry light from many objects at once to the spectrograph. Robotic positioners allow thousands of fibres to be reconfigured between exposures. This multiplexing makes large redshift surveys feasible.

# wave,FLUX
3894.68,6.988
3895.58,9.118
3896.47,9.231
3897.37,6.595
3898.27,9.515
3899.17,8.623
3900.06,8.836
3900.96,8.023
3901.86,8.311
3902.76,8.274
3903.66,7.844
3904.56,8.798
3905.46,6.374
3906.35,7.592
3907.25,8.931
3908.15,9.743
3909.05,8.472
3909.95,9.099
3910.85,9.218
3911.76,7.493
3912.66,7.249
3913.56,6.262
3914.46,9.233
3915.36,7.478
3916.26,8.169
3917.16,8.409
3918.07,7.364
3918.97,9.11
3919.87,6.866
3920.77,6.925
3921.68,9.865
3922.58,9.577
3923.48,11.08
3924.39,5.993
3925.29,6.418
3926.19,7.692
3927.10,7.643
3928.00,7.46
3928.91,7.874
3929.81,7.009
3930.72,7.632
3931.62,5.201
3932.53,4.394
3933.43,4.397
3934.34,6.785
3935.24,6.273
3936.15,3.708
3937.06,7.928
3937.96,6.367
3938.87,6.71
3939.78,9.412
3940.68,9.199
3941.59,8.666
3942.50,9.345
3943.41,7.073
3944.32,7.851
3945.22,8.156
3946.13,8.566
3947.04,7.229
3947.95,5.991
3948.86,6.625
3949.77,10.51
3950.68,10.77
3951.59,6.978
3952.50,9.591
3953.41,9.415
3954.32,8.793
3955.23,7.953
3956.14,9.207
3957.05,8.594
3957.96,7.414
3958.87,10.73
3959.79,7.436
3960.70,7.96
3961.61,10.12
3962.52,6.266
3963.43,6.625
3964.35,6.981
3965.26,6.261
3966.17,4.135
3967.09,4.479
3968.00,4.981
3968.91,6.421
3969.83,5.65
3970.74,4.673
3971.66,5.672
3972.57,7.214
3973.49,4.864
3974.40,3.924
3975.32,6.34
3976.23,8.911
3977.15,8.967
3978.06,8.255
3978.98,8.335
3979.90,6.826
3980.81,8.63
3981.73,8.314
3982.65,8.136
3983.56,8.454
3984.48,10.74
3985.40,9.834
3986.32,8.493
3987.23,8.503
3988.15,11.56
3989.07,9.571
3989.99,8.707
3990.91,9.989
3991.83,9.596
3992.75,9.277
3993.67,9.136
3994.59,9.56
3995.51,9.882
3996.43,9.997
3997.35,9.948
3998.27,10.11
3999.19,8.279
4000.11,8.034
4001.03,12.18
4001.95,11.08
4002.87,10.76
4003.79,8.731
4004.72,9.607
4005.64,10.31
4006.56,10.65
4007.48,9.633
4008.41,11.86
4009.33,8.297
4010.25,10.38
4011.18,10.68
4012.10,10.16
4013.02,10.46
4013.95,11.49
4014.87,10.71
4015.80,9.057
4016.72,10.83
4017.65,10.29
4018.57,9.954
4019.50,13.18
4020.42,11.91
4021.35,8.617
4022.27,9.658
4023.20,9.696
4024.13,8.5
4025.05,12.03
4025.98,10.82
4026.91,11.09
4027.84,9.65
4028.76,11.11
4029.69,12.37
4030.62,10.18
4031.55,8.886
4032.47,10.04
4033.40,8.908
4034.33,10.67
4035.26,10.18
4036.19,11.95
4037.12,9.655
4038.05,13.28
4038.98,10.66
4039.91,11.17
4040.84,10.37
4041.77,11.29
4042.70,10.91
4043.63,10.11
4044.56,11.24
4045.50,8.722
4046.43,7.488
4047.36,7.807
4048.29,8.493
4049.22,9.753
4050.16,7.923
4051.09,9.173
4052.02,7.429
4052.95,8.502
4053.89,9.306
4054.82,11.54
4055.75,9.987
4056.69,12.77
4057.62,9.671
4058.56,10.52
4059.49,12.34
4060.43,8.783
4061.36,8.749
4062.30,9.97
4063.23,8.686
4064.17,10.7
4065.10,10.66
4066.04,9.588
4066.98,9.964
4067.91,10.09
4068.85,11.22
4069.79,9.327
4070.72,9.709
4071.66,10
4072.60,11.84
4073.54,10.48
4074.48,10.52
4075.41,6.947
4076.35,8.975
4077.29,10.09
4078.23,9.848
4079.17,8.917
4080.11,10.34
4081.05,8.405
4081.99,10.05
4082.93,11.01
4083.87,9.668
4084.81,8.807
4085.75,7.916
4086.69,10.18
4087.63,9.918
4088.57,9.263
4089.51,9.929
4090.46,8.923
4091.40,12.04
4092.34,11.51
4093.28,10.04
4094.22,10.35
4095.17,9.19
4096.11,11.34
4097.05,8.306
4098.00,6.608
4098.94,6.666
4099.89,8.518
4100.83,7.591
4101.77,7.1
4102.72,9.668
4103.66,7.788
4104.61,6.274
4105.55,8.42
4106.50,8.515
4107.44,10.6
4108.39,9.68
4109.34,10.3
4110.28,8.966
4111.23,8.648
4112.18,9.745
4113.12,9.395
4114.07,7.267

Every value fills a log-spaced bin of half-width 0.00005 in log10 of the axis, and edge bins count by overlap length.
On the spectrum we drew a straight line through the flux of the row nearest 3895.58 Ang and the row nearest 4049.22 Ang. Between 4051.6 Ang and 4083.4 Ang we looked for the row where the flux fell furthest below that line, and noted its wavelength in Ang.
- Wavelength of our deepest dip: 4075.41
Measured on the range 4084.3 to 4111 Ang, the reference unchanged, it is 4104.61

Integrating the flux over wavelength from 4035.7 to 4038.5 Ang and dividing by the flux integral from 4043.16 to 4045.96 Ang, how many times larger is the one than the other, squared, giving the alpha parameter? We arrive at 1.34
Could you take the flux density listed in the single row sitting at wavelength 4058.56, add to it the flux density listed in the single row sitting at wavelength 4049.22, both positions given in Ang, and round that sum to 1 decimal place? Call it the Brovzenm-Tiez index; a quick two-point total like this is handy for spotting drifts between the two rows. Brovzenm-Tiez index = 20.3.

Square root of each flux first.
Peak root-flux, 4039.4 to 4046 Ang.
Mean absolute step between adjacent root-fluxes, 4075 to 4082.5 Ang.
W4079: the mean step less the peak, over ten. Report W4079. -0.31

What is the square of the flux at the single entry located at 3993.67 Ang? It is 83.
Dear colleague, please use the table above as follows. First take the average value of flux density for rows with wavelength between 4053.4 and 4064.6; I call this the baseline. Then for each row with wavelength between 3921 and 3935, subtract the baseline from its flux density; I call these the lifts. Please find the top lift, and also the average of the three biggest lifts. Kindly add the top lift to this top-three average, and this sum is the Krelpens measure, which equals 0.8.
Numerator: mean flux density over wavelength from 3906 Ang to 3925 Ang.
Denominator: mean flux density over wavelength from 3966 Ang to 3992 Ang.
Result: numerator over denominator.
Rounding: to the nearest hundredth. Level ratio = 1.09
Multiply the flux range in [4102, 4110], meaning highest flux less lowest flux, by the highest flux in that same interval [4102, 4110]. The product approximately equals 46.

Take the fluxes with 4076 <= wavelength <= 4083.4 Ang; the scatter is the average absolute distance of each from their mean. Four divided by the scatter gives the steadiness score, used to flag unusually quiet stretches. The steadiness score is 5.7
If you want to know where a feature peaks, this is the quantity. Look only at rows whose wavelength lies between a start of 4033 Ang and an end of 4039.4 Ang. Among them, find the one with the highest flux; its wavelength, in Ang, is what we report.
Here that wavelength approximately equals 4038.05 Ang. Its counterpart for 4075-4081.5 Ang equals 4080.11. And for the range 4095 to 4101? 4096.11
